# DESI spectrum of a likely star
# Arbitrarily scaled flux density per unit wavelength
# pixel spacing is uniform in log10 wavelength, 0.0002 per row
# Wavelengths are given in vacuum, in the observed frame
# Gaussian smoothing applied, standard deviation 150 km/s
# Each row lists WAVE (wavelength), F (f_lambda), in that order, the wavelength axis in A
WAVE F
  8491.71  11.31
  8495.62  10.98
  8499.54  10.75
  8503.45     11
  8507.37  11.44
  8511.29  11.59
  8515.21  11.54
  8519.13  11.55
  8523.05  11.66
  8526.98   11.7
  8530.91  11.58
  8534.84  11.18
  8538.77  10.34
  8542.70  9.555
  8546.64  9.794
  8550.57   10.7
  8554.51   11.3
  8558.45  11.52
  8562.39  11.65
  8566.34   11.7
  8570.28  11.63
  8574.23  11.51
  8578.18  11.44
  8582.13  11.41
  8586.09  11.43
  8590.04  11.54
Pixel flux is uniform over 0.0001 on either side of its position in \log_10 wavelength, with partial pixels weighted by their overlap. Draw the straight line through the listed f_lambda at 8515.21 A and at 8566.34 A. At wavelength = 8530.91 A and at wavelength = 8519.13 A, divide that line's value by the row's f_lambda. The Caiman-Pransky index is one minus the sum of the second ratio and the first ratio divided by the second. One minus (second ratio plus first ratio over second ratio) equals -1.00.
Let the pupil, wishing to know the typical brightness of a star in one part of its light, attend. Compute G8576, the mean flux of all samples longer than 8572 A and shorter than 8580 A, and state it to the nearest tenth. 11.5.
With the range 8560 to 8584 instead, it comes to 11.6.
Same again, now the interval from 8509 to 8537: 11.5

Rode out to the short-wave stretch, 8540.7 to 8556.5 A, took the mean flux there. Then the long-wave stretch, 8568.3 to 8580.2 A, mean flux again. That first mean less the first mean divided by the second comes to 9.4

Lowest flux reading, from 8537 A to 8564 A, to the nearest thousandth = 9.555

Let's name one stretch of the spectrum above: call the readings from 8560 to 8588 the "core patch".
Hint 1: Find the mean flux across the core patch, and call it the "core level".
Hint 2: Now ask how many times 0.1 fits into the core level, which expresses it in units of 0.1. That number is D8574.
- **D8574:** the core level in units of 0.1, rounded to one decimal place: 115.4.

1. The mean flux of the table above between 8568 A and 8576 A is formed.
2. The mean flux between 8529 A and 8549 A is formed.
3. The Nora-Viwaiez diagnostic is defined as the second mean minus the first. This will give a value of -1.1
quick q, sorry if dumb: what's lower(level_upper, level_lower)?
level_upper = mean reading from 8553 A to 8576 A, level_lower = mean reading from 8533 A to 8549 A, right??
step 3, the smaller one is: 10.2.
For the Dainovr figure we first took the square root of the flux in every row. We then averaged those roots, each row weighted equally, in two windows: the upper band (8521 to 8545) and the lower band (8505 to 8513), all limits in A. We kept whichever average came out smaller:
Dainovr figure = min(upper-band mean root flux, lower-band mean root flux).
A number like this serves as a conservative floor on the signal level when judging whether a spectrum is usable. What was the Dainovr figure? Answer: 3.31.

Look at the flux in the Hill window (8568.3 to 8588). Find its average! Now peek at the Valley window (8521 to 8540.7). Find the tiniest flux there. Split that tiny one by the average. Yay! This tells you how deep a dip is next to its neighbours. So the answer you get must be 0.90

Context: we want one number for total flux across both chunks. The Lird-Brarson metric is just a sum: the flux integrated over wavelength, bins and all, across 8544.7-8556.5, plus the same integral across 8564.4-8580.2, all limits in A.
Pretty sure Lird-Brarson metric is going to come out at 308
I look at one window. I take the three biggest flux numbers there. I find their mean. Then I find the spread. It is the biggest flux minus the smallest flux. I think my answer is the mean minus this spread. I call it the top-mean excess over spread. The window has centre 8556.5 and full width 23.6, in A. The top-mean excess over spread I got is 9.7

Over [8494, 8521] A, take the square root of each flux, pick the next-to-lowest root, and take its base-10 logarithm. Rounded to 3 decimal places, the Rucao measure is 0.520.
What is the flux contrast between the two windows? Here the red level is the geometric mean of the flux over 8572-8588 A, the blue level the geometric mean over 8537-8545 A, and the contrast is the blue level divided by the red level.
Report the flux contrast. 0.87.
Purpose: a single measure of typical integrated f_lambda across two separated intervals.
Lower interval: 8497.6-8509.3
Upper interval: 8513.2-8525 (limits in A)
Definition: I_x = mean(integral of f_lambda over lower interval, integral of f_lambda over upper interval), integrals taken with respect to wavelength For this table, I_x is 133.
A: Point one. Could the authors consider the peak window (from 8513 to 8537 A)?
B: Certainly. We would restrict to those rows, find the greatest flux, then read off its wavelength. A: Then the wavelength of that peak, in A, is 8526.98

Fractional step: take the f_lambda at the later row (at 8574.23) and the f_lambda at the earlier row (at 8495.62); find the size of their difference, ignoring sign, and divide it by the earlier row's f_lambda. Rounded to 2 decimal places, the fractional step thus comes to 0.05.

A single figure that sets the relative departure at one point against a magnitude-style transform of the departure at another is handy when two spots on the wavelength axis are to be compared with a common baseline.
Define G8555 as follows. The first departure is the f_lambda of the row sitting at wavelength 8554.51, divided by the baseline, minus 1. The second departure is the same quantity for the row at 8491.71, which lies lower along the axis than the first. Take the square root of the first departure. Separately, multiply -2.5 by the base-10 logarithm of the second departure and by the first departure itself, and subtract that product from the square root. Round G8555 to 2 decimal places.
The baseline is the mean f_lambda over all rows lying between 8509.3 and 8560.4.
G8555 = 0.06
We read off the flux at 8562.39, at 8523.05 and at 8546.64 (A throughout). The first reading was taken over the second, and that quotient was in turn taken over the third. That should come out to 0.102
